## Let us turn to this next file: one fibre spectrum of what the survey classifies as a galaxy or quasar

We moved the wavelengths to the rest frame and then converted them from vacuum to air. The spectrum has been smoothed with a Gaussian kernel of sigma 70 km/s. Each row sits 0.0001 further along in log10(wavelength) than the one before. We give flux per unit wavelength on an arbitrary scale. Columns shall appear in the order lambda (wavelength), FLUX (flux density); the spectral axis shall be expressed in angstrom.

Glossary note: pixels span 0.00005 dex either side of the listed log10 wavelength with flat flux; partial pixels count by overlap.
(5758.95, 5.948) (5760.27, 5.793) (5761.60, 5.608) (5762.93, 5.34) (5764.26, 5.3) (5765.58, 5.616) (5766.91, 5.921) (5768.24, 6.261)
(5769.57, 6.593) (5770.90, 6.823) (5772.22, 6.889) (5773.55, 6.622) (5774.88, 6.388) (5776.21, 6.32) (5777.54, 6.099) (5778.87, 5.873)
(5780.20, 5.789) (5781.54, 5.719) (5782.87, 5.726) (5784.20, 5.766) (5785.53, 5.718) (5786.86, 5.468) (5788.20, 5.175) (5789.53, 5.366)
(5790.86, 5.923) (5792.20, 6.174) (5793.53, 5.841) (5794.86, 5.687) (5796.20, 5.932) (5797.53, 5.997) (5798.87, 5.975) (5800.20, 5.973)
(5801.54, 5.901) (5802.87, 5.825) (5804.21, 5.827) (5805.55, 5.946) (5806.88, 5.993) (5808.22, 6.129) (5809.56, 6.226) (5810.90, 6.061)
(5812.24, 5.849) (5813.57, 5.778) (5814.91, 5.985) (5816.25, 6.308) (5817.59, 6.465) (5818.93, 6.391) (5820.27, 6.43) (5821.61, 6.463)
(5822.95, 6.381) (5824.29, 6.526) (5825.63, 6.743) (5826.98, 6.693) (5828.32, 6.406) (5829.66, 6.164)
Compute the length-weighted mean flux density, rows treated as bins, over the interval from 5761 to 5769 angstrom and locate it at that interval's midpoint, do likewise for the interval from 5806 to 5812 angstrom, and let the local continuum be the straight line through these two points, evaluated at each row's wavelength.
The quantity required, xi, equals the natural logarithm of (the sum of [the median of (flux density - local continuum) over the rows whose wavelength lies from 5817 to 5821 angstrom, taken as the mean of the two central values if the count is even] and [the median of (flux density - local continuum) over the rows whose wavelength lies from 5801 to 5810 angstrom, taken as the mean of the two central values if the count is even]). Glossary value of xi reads -1.9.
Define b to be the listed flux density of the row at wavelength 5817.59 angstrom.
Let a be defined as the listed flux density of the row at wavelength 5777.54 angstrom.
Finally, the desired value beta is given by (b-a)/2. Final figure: 0.18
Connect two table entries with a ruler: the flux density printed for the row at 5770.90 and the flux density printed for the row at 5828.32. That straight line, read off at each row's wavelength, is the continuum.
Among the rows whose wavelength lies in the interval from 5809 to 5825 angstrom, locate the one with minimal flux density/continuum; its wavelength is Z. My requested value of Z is 5813.57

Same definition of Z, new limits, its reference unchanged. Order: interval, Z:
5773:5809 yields 5788.20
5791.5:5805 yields 5794.86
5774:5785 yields 5781.54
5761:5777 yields 5764.26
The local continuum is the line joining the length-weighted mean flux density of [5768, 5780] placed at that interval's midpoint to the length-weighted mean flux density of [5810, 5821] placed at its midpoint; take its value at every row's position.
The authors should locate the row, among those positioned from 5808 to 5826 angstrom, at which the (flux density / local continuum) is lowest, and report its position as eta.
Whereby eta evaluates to 5813.57 angstrom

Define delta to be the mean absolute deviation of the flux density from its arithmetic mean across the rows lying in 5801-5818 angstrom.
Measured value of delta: 0.17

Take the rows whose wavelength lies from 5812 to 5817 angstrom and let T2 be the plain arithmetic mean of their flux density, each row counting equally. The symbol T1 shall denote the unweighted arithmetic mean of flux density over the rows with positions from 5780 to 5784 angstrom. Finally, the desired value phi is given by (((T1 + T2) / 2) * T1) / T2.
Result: 5.6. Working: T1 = 5.74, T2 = 5.98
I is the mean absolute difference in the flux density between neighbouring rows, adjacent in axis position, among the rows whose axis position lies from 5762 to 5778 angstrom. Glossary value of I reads 0.22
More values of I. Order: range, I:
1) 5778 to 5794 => 0.19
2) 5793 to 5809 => 0.09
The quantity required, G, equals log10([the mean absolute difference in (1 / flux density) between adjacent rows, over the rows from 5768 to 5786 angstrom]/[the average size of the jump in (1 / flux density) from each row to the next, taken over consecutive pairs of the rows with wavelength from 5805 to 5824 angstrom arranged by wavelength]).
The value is 0.0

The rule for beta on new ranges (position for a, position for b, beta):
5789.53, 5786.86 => 0.05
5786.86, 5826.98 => 0.61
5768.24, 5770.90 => 0.28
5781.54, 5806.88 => 0.14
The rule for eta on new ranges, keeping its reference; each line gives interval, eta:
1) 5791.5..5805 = 5794.86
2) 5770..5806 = 5788.20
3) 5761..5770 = 5764.26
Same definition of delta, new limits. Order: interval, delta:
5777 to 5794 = 0.20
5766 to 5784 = 0.35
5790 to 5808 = 0.08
